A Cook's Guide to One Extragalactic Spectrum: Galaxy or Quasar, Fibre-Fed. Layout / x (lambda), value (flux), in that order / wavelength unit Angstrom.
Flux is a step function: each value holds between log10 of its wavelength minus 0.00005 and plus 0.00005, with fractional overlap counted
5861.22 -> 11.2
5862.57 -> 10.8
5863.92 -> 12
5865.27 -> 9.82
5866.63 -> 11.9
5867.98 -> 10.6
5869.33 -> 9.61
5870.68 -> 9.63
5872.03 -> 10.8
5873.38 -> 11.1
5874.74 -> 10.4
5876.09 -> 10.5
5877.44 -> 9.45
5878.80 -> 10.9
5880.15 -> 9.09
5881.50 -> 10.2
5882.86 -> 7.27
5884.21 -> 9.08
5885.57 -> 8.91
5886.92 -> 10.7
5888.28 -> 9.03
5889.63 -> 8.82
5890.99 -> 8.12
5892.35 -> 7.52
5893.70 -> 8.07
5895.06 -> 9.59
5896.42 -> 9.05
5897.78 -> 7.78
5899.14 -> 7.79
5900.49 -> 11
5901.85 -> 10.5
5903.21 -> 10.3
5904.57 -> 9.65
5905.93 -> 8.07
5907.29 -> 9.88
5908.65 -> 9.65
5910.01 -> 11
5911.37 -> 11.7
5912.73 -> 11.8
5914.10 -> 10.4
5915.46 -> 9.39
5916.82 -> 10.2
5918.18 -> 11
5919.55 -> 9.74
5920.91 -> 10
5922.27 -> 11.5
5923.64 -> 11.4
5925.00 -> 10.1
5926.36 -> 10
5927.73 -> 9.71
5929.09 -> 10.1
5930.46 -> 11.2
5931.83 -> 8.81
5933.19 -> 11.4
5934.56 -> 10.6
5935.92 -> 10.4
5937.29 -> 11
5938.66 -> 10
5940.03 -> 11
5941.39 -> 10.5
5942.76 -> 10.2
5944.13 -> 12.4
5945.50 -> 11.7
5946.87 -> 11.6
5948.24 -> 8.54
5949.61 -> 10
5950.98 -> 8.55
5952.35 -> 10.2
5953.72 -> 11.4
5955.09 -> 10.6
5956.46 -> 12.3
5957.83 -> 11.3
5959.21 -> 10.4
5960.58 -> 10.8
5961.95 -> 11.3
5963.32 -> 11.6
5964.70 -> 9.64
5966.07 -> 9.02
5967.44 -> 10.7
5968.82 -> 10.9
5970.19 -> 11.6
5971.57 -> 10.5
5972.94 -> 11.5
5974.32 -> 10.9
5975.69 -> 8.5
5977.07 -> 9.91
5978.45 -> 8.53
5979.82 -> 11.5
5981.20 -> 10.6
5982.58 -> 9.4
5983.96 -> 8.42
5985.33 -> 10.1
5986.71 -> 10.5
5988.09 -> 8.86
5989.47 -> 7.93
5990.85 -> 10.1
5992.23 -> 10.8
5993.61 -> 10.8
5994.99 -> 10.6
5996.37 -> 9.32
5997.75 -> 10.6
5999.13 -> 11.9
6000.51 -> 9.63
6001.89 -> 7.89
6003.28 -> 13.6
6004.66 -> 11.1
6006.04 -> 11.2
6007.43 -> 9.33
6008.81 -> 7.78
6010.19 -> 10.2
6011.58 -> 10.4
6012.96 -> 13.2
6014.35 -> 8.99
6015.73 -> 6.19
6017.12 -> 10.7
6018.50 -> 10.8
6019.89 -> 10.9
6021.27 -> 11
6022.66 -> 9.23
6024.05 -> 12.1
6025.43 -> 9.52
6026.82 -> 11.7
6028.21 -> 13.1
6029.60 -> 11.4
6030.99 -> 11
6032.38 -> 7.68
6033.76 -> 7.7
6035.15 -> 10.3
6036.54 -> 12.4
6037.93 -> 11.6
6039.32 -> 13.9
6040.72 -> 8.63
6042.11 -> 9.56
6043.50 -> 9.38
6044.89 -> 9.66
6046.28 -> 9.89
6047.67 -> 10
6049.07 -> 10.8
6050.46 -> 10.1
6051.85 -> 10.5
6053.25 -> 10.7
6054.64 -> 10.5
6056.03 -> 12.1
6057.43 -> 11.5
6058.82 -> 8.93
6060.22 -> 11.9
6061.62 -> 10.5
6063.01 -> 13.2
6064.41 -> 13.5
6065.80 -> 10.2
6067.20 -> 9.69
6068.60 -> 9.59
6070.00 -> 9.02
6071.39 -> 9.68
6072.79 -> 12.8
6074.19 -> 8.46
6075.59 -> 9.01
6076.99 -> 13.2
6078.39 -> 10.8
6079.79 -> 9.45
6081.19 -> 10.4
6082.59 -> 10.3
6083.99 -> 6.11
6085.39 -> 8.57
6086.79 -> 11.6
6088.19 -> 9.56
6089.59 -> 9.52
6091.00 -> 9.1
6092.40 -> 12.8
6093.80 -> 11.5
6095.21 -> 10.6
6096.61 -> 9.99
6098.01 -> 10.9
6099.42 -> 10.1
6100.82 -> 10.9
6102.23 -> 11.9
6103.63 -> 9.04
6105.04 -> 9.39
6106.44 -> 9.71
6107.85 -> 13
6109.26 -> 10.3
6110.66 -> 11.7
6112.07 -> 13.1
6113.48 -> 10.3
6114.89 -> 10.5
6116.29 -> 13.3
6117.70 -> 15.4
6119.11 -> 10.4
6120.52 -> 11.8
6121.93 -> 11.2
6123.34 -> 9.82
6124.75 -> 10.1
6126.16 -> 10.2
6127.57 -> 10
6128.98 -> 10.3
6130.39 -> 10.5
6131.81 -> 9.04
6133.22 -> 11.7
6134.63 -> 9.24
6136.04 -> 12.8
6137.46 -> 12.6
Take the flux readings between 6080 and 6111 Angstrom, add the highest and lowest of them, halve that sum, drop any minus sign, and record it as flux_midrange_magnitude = 9.6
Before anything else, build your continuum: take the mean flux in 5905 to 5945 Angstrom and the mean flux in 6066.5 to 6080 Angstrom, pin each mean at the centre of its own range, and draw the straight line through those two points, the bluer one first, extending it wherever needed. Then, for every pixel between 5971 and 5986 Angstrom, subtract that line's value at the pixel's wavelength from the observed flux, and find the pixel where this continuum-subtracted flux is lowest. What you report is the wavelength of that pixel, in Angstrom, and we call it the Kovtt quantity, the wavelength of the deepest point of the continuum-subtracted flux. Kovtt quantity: 5983.96 Angstrom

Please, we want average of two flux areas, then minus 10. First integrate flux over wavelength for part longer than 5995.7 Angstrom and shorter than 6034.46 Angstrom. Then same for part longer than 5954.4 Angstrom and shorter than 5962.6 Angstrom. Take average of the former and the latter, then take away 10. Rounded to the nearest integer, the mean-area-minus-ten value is 235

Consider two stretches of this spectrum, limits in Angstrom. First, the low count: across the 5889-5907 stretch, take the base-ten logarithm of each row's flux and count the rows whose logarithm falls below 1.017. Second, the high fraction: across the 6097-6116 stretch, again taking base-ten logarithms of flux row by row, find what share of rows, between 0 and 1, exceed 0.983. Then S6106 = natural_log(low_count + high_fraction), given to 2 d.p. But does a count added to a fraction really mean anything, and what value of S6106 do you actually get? 2.47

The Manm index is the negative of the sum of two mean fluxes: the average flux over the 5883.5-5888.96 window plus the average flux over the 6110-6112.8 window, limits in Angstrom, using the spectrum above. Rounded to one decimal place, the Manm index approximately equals -21.8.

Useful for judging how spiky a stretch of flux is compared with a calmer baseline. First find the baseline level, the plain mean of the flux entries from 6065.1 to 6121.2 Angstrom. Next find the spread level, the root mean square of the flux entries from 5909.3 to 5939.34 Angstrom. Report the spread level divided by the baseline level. 1.00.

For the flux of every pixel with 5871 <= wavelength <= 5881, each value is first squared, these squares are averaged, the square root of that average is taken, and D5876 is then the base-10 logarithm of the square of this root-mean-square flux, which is 2.03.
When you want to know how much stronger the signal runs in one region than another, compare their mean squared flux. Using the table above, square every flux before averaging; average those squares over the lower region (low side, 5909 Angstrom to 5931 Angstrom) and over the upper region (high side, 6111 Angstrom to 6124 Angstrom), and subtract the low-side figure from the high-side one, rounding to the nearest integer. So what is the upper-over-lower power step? 29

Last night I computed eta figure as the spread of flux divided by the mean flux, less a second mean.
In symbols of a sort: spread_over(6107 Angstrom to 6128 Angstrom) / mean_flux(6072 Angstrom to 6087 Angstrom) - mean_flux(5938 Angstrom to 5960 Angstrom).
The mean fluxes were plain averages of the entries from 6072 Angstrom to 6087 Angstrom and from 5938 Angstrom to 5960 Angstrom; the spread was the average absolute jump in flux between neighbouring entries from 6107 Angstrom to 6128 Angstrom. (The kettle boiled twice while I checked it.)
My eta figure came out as -10.5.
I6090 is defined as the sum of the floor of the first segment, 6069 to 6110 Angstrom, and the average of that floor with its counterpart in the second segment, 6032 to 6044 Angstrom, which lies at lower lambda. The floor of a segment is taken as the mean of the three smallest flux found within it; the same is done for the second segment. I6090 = 15.6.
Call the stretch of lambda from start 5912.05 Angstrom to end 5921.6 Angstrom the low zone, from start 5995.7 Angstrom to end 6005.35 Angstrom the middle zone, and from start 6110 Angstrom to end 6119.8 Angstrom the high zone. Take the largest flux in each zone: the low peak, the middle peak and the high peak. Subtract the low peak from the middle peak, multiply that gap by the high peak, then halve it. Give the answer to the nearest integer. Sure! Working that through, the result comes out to 14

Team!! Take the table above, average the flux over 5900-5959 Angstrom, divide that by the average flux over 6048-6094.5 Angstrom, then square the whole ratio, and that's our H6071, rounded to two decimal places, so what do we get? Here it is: 1.00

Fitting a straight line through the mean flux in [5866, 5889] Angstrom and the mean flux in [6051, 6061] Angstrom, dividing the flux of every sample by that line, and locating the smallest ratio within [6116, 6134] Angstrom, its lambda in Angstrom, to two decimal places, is 6131.81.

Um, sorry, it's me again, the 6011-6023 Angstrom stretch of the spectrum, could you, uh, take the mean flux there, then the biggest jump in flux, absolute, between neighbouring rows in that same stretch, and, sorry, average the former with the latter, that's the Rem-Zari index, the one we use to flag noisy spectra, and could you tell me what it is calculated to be 7.3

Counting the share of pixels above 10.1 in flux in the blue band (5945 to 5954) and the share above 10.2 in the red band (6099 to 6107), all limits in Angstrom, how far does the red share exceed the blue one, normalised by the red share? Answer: -0.7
